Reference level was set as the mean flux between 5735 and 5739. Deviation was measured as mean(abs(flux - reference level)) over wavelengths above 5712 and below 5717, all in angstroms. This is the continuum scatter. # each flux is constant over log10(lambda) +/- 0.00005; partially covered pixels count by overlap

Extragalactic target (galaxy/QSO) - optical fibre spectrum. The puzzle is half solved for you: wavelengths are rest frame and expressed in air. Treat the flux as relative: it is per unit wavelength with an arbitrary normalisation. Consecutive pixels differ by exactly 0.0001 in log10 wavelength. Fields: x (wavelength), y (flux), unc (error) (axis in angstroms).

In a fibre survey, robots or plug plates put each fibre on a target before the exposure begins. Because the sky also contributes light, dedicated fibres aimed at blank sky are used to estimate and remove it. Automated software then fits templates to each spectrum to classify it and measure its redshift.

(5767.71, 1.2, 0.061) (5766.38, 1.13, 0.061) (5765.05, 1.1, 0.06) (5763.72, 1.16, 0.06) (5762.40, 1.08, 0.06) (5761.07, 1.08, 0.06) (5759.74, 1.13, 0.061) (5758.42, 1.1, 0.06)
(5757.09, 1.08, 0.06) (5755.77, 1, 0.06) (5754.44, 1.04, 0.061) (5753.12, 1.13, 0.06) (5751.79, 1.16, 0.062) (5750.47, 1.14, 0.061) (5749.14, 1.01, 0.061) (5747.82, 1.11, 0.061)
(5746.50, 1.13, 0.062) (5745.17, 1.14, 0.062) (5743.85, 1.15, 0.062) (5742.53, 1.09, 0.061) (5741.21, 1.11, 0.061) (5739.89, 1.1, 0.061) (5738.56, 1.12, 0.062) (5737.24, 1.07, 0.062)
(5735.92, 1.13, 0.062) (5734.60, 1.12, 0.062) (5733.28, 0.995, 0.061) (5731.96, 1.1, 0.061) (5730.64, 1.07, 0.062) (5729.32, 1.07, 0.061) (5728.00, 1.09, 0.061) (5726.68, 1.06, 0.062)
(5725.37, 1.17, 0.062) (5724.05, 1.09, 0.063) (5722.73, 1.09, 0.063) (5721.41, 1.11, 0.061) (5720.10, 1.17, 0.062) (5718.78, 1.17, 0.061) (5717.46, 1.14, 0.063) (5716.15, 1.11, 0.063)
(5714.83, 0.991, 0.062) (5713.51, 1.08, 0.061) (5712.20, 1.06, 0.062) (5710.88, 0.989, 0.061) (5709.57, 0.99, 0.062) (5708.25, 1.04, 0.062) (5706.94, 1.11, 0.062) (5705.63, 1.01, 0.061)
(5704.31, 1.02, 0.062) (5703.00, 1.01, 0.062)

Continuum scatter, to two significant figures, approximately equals 0.048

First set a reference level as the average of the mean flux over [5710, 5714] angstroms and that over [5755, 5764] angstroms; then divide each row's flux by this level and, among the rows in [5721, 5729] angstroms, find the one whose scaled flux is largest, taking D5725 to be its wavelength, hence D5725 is 5725.37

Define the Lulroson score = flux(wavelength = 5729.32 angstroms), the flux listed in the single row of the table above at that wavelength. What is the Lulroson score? 1.07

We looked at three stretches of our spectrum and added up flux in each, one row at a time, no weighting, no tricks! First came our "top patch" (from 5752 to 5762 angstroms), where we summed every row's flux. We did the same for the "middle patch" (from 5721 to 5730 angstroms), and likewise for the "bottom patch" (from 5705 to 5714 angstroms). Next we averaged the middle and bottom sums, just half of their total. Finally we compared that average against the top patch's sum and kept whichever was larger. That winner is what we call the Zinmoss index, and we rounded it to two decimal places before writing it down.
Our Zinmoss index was 7.56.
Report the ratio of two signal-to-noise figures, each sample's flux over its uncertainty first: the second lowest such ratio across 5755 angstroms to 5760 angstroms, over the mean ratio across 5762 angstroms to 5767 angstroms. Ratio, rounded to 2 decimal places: 0.97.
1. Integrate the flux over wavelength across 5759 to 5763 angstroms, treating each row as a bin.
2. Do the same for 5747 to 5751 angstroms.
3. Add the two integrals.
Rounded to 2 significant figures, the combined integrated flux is 8.7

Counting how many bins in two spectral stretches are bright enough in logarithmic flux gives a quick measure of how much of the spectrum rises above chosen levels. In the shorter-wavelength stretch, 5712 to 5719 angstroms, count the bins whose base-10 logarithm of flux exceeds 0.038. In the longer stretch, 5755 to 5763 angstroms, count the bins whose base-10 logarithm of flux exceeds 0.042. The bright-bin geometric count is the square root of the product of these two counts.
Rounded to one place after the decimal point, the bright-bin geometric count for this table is 1.7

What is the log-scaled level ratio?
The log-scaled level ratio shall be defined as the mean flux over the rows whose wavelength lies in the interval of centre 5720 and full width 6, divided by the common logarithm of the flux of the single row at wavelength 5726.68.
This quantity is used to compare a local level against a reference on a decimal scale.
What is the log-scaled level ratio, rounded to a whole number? 45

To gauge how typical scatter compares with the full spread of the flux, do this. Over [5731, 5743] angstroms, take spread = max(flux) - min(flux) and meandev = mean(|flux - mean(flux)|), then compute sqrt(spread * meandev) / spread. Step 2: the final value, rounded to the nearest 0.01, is 0.45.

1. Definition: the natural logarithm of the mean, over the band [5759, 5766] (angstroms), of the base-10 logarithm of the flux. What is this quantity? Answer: -3.1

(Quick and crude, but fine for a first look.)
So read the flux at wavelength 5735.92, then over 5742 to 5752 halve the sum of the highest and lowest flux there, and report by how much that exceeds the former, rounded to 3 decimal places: -0.045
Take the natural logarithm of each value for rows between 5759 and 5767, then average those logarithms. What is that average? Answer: 0.107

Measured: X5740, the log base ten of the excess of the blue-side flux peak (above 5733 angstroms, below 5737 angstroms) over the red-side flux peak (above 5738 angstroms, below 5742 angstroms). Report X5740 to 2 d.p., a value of -2.00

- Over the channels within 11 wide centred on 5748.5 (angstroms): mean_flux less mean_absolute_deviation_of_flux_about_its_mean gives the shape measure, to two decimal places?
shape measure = 1.09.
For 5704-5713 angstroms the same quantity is 1.00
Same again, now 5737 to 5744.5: 1.09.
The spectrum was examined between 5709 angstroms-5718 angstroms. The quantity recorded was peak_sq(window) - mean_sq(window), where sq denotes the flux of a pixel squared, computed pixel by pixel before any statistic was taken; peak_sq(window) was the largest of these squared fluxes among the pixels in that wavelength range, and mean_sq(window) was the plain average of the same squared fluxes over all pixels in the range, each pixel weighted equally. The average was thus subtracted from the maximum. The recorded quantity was 0.19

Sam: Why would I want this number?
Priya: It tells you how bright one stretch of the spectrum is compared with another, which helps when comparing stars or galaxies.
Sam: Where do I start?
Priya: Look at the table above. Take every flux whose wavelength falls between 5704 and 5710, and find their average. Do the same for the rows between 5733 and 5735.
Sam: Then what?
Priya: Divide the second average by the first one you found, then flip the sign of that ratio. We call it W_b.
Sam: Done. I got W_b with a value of -1.02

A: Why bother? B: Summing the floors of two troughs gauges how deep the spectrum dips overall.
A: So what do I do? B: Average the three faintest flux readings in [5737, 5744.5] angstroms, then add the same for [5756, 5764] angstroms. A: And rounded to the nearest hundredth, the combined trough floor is 2.17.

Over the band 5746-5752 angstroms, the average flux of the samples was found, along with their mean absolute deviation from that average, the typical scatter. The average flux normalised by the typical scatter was 28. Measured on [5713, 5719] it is 22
